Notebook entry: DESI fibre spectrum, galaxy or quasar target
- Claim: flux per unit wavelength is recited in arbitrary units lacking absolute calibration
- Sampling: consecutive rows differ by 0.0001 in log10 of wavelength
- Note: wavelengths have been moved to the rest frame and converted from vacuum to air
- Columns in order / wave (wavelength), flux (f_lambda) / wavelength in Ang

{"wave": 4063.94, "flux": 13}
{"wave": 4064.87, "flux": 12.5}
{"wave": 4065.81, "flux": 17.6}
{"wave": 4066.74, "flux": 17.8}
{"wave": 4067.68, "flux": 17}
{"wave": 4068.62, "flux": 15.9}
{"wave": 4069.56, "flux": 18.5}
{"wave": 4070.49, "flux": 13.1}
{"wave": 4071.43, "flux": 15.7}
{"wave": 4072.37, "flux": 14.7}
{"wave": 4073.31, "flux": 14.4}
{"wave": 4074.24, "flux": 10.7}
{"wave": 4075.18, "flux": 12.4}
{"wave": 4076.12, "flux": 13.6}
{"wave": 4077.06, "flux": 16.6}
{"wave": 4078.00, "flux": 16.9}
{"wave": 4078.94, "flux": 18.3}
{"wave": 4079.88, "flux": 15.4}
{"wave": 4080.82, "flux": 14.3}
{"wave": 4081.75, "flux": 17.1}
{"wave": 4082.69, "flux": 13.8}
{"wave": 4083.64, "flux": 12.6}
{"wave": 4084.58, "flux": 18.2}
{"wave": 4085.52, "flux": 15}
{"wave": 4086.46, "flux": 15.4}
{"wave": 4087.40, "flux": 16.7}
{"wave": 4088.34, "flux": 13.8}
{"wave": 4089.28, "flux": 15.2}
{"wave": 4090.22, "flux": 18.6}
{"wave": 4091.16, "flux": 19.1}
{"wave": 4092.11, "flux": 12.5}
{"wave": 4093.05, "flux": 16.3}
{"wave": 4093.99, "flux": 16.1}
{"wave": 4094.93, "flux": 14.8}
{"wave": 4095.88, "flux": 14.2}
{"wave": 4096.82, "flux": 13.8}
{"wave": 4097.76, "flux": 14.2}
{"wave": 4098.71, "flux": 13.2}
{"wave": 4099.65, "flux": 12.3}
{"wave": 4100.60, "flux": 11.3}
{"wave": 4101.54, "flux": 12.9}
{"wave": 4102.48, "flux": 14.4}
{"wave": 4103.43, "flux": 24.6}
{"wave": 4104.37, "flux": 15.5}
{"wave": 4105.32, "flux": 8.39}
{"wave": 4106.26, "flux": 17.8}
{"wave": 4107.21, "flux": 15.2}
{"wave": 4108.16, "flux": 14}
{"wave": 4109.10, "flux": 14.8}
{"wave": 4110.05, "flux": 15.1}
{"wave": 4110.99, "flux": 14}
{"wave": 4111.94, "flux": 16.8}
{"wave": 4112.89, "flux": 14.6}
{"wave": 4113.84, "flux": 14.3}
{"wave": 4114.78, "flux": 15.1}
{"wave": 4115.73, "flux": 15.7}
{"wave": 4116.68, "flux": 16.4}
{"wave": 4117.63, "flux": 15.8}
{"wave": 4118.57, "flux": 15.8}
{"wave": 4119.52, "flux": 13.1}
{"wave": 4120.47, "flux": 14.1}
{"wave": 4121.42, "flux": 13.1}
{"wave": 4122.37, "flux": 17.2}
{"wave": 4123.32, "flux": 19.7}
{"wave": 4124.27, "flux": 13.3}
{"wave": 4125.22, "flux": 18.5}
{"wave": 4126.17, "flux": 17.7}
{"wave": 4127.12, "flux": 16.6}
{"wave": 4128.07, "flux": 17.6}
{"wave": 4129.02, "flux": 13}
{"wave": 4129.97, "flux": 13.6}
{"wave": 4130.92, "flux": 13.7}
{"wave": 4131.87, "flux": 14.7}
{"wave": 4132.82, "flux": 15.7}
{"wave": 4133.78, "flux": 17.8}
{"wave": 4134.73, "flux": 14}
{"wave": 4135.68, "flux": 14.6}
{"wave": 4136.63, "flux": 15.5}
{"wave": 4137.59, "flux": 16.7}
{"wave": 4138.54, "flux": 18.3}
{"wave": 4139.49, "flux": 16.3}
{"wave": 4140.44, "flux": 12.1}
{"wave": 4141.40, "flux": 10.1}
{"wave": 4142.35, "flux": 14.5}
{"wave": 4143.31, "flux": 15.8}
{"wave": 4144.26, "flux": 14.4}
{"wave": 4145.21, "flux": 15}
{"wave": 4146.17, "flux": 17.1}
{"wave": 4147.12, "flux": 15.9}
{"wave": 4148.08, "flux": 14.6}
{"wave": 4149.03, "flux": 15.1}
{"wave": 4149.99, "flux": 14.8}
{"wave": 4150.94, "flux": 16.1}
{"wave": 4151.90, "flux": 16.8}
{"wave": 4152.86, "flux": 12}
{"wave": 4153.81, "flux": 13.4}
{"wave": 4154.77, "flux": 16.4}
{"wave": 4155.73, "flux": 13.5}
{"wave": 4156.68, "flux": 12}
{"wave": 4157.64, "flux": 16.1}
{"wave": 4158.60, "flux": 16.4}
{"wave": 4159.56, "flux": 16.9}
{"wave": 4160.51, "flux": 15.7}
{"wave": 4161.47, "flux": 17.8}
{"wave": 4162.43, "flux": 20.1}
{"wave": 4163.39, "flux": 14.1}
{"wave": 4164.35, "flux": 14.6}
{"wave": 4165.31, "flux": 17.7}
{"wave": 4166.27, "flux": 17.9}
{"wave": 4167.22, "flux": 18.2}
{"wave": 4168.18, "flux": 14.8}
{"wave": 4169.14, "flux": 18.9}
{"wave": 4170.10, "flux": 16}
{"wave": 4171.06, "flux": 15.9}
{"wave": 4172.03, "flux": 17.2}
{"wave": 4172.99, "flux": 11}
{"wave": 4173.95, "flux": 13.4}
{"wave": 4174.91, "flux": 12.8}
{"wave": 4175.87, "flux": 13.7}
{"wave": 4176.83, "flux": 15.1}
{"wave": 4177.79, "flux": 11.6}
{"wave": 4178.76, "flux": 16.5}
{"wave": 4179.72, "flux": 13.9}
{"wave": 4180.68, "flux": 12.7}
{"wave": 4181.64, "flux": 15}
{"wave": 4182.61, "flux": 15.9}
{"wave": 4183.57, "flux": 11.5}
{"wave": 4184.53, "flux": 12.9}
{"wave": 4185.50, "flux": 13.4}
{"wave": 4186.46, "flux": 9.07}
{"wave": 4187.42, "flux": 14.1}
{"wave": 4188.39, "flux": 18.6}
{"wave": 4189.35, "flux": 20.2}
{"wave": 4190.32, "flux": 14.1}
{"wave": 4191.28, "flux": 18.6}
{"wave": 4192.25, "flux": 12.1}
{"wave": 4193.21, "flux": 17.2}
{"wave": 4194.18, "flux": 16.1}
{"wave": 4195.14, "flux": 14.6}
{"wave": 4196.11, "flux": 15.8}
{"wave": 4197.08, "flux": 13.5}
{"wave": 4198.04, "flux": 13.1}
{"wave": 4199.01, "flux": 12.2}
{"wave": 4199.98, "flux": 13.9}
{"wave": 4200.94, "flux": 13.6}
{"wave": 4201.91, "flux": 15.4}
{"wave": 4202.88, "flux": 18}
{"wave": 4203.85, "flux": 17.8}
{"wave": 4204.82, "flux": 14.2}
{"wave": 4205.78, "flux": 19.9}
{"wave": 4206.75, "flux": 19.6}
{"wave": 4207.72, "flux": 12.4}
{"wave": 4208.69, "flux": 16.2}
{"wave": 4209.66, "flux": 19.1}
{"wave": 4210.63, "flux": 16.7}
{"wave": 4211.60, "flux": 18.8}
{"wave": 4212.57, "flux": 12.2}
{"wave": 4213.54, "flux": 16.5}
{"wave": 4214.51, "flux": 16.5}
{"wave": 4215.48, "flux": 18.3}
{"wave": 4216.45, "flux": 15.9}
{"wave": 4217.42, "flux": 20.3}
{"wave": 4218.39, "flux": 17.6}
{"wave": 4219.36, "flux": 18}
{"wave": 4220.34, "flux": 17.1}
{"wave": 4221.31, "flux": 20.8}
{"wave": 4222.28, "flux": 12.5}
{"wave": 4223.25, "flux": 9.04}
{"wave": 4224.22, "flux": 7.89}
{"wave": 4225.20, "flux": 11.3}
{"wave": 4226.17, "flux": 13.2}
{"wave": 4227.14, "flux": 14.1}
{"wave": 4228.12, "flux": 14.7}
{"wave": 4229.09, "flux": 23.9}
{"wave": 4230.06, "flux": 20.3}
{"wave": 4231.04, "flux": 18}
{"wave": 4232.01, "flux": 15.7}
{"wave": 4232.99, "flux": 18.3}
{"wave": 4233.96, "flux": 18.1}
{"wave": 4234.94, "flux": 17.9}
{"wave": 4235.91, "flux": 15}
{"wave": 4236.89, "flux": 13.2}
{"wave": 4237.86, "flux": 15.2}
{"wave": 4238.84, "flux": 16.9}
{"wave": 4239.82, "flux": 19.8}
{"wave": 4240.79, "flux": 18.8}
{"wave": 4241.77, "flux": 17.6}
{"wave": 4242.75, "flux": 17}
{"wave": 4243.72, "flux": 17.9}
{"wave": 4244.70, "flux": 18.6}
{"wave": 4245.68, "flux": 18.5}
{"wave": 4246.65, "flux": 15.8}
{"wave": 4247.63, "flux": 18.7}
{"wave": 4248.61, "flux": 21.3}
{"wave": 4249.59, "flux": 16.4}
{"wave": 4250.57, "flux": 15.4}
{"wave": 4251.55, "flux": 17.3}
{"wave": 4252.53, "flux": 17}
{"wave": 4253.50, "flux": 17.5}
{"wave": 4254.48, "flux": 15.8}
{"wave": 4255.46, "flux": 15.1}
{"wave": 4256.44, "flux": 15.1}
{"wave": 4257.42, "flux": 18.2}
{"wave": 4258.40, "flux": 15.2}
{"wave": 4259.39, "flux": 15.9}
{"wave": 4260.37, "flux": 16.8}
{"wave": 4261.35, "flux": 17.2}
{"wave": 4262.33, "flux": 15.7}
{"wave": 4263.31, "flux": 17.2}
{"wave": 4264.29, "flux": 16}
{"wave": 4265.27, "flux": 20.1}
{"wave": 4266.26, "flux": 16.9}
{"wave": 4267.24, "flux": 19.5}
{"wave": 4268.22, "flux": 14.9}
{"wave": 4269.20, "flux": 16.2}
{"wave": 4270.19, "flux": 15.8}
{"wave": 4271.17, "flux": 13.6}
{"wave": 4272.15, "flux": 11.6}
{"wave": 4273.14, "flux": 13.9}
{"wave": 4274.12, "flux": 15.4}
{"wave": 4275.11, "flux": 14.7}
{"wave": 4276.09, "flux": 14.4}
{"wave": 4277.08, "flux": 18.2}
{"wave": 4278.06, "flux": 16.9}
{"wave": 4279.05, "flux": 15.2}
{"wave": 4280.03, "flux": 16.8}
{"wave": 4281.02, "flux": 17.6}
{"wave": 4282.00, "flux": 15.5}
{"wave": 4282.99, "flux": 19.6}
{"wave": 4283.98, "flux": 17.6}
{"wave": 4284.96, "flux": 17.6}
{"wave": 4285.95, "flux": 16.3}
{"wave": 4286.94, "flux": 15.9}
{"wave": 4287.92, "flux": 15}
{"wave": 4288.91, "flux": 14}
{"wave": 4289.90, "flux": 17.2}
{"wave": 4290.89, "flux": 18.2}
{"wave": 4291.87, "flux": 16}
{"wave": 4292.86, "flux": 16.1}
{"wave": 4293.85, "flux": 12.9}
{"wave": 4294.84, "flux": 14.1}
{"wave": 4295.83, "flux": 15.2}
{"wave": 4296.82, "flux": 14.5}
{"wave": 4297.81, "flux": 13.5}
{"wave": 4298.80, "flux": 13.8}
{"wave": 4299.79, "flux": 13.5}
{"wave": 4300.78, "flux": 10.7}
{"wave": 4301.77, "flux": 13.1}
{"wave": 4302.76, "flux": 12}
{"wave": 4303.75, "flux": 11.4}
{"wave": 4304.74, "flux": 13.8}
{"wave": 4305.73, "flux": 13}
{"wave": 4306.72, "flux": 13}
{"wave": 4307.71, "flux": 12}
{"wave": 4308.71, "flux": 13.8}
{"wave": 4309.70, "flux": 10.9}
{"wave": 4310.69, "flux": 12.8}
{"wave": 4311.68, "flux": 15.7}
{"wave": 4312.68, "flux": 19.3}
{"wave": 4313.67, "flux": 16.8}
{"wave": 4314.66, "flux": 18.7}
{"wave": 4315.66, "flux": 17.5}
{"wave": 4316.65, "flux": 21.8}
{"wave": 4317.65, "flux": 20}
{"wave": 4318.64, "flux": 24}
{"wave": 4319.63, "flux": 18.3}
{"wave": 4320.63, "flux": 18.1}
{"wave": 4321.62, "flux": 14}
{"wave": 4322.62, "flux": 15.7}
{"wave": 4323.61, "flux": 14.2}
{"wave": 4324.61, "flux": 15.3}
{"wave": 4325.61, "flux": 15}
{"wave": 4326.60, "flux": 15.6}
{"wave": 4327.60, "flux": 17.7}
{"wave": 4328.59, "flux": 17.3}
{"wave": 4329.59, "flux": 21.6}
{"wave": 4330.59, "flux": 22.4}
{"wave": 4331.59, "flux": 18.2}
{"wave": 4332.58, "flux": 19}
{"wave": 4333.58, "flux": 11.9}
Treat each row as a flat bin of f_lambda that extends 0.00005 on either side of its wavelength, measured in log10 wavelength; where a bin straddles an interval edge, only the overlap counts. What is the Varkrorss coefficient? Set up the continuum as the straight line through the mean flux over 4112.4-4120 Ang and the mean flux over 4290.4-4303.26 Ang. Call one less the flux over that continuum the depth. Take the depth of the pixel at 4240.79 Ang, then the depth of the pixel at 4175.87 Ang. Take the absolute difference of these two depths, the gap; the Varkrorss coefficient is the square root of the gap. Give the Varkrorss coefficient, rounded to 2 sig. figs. 0.61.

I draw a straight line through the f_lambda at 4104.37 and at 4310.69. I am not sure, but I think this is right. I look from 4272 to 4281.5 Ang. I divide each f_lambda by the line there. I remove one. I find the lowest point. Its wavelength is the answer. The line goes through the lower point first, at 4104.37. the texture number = 4272.15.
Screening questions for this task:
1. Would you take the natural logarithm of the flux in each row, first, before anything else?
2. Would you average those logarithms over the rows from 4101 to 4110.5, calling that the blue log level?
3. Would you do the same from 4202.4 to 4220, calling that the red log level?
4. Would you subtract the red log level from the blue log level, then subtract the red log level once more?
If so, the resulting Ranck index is -2.97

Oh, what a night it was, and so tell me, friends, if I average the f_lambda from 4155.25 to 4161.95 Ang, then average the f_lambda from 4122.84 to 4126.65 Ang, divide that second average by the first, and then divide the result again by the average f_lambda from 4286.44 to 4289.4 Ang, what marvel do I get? 0.075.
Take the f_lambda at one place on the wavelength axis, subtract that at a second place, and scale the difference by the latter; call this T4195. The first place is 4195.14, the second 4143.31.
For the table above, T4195 -0.076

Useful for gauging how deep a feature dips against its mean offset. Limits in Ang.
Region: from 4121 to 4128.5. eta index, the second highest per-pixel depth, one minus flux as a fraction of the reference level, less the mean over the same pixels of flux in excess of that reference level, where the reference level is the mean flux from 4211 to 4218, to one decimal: 0.4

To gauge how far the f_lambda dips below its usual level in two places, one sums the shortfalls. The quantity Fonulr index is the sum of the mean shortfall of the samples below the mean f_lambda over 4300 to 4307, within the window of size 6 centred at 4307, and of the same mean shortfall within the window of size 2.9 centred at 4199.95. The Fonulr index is -1.1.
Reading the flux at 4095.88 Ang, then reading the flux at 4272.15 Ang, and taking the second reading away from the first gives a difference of 2.6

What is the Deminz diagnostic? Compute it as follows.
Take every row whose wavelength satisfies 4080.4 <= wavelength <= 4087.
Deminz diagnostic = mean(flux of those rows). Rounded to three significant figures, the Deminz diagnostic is 15.2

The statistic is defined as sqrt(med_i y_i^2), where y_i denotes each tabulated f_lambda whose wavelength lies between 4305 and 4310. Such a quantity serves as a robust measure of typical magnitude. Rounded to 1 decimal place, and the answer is 13.0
